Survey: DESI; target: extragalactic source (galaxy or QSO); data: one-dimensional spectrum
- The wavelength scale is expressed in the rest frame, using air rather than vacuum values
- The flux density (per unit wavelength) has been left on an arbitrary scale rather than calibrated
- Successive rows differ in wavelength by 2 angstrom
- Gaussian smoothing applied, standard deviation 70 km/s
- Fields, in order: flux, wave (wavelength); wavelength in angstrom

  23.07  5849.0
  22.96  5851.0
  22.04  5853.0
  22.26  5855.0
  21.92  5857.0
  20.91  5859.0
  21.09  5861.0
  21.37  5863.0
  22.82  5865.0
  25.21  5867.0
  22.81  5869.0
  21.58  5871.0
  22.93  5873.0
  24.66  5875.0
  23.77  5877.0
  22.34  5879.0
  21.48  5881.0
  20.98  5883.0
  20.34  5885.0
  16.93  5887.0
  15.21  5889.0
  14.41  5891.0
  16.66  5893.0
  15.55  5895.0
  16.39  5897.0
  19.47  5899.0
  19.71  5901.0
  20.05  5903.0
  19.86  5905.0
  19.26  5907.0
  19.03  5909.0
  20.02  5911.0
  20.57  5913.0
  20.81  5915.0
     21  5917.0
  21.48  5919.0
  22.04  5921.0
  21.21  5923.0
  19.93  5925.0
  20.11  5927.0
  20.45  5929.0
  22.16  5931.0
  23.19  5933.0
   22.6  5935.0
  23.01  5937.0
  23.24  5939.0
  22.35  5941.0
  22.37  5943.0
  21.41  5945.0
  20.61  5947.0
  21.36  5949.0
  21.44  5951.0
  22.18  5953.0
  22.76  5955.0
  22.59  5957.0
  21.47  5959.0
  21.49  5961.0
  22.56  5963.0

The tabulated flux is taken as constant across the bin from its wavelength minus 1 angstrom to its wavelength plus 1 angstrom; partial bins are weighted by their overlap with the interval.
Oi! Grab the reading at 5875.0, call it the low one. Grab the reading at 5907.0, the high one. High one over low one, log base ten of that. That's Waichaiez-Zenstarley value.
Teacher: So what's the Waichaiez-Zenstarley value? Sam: -0.11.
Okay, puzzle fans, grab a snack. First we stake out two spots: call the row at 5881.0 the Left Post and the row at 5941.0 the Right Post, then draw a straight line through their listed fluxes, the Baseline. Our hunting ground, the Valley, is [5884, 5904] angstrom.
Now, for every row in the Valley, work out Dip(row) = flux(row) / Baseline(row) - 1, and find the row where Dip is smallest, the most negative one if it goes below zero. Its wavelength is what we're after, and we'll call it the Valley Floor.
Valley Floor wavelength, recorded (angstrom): 5891.0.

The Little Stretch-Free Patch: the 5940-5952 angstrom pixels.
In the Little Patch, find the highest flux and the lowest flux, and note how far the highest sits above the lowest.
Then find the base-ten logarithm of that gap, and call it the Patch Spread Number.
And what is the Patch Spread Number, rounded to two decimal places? 0.25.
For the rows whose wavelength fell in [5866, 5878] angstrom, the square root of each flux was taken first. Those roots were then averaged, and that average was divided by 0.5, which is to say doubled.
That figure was 9.7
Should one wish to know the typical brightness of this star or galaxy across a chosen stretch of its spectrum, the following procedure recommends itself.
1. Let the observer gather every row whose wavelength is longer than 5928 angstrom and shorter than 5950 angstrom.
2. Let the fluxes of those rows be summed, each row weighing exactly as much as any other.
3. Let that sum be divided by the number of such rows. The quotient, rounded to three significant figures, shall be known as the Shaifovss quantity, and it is 22.1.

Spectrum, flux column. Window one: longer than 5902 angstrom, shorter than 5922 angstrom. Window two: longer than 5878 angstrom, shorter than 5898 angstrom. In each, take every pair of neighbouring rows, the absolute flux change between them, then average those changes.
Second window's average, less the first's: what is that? 0.9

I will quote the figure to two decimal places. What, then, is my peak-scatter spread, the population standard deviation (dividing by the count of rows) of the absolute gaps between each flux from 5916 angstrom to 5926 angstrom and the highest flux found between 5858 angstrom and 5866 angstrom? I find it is 0.69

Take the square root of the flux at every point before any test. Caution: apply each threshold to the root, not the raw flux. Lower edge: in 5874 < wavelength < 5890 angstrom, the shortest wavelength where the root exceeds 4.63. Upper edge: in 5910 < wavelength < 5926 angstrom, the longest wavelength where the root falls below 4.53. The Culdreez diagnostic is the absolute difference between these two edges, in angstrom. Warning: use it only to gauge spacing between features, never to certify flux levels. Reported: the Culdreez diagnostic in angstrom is 50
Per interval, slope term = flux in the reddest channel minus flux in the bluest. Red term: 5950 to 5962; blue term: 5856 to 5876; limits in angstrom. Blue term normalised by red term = 55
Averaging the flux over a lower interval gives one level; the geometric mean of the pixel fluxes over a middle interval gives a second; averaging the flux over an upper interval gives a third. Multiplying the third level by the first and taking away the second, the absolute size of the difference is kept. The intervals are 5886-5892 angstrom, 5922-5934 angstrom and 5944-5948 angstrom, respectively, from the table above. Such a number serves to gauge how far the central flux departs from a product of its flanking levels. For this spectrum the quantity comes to 305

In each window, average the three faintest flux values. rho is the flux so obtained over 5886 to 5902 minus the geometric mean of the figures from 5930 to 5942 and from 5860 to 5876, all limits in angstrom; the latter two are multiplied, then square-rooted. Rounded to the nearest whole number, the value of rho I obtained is -7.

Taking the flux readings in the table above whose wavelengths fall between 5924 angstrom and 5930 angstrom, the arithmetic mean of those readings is 20.2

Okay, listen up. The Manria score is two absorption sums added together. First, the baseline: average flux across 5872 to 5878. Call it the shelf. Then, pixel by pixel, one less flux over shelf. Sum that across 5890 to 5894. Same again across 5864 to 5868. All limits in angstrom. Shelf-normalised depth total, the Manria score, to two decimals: 0.67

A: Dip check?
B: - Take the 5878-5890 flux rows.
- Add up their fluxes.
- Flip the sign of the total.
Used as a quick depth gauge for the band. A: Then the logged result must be -117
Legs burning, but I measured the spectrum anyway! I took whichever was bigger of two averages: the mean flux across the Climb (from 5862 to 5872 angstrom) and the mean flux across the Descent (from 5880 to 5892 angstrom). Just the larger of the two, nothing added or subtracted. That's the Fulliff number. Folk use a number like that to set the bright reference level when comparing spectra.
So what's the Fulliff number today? 22.8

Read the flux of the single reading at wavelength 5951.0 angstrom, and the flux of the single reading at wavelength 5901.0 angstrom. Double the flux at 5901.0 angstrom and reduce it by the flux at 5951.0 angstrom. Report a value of 18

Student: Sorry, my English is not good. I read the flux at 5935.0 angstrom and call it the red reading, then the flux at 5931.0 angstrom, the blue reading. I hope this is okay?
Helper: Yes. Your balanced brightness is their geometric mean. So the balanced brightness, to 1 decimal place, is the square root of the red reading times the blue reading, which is 22.4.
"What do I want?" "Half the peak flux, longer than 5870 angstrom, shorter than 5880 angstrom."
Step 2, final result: 12.3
